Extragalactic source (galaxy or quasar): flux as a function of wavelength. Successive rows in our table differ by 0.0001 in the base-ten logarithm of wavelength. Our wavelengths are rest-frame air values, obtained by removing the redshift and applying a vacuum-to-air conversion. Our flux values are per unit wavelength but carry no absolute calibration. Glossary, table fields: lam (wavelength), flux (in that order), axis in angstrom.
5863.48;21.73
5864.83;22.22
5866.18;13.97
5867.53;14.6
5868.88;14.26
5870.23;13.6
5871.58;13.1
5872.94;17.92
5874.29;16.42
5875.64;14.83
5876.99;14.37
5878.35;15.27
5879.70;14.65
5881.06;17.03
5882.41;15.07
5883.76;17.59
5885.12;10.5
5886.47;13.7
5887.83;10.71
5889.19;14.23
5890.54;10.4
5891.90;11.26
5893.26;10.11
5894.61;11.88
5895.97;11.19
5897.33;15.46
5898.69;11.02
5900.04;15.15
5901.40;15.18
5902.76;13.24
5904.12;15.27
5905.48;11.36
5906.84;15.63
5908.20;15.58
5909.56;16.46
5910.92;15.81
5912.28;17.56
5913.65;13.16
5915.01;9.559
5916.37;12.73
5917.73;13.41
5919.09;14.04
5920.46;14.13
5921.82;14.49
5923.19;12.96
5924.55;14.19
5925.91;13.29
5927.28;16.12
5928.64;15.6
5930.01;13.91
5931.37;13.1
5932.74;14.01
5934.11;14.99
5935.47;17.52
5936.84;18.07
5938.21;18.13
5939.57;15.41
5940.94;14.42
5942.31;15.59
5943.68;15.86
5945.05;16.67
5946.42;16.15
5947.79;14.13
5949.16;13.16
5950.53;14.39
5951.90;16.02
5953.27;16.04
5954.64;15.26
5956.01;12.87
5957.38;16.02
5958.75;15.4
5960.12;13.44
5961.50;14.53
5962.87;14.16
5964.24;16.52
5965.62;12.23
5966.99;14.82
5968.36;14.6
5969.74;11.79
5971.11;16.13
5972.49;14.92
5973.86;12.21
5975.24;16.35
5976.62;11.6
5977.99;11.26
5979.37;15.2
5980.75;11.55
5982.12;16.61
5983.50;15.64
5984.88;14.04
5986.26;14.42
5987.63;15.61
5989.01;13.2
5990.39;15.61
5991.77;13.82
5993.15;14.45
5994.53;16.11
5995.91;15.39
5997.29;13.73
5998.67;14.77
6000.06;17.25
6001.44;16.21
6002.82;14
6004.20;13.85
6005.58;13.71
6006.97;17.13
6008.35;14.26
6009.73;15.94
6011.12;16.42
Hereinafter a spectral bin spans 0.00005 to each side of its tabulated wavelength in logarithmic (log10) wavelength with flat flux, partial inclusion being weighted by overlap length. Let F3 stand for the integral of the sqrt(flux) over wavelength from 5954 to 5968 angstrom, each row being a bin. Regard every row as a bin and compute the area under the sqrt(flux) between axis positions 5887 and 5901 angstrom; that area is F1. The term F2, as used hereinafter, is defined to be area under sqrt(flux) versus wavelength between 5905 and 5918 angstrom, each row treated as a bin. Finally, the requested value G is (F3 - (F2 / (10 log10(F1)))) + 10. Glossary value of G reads 60.4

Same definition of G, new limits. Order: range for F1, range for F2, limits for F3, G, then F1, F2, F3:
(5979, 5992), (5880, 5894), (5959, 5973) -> 60.0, 50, 50.4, 52.9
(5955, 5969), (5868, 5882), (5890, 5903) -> 52.6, 53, 54.4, 45.8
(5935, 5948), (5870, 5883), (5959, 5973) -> 60.0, 52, 50.8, 52.9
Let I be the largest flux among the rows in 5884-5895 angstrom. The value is 14.23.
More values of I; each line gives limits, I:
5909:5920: 17.56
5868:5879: 17.92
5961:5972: 16.52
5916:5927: 14.49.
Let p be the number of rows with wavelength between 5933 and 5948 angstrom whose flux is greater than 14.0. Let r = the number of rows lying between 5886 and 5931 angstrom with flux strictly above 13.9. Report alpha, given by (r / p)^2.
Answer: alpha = 2.4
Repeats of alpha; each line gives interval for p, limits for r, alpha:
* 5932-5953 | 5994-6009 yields 0.3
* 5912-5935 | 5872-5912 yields 4.0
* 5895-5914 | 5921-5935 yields 0.6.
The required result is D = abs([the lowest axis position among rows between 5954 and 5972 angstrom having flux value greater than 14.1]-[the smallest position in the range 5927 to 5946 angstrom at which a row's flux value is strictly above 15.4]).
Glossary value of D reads 27.4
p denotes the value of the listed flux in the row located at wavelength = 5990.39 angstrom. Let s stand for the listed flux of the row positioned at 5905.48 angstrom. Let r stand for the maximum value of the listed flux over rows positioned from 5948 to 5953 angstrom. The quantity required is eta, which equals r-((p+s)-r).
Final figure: 5.1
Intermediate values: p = 15.61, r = 16.02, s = 11.36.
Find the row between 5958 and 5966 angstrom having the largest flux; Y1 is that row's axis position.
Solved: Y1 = 5964.24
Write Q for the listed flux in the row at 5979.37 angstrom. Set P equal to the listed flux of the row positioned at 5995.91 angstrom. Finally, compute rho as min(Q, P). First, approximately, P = 15.39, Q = 15.2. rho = 15.2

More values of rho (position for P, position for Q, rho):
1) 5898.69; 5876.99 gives 11.0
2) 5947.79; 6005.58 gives 13.7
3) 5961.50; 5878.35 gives 14.5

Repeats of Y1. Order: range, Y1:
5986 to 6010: 6000.06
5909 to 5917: 5912.28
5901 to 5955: 5938.21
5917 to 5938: 5936.84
